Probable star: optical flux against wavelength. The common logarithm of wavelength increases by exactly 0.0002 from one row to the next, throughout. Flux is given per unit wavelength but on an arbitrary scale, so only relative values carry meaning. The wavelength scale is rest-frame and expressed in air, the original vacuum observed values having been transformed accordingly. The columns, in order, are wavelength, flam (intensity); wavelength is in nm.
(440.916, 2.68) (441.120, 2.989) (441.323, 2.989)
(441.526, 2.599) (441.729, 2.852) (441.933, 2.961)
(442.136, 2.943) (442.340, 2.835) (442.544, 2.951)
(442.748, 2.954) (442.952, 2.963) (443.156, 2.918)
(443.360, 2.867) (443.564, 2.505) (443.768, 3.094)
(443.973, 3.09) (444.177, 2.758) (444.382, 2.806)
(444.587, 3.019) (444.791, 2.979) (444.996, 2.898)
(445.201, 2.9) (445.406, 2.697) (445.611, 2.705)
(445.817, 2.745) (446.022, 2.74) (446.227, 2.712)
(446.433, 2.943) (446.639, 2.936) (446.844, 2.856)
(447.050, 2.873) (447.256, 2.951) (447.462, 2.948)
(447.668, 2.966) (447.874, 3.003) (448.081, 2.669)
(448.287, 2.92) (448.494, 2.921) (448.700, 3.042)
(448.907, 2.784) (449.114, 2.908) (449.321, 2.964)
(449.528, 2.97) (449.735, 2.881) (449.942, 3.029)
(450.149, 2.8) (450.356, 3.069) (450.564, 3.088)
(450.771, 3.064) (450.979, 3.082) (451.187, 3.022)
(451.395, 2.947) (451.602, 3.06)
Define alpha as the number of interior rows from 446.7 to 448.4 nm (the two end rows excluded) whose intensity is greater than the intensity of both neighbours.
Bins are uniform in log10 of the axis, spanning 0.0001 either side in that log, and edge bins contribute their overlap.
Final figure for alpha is 2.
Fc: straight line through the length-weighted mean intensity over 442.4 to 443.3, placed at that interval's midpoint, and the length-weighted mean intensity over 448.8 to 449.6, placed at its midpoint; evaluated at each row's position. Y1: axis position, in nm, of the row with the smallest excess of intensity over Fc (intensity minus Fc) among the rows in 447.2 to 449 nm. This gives 448.081 nm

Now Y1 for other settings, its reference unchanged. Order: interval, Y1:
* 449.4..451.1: 450.149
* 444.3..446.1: 445.406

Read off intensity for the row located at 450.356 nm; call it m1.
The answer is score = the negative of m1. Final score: -3.07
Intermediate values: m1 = 3.069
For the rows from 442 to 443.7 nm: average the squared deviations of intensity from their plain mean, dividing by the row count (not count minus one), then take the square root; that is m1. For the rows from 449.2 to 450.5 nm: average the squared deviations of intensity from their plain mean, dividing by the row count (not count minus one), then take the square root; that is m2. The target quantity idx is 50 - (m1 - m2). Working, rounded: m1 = 0.143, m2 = 0.090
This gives 49.9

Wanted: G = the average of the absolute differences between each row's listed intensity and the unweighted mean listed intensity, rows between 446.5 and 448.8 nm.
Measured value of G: 0.06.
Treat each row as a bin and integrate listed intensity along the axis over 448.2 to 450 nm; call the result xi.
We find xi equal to 5.28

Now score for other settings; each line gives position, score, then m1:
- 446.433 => -2.94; 2.943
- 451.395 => -2.95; 2.947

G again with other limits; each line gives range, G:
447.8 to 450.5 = 0.09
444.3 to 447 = 0.10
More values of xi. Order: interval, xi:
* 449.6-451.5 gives 5.70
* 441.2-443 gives 5.21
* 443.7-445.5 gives 5.24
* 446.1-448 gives 5.52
